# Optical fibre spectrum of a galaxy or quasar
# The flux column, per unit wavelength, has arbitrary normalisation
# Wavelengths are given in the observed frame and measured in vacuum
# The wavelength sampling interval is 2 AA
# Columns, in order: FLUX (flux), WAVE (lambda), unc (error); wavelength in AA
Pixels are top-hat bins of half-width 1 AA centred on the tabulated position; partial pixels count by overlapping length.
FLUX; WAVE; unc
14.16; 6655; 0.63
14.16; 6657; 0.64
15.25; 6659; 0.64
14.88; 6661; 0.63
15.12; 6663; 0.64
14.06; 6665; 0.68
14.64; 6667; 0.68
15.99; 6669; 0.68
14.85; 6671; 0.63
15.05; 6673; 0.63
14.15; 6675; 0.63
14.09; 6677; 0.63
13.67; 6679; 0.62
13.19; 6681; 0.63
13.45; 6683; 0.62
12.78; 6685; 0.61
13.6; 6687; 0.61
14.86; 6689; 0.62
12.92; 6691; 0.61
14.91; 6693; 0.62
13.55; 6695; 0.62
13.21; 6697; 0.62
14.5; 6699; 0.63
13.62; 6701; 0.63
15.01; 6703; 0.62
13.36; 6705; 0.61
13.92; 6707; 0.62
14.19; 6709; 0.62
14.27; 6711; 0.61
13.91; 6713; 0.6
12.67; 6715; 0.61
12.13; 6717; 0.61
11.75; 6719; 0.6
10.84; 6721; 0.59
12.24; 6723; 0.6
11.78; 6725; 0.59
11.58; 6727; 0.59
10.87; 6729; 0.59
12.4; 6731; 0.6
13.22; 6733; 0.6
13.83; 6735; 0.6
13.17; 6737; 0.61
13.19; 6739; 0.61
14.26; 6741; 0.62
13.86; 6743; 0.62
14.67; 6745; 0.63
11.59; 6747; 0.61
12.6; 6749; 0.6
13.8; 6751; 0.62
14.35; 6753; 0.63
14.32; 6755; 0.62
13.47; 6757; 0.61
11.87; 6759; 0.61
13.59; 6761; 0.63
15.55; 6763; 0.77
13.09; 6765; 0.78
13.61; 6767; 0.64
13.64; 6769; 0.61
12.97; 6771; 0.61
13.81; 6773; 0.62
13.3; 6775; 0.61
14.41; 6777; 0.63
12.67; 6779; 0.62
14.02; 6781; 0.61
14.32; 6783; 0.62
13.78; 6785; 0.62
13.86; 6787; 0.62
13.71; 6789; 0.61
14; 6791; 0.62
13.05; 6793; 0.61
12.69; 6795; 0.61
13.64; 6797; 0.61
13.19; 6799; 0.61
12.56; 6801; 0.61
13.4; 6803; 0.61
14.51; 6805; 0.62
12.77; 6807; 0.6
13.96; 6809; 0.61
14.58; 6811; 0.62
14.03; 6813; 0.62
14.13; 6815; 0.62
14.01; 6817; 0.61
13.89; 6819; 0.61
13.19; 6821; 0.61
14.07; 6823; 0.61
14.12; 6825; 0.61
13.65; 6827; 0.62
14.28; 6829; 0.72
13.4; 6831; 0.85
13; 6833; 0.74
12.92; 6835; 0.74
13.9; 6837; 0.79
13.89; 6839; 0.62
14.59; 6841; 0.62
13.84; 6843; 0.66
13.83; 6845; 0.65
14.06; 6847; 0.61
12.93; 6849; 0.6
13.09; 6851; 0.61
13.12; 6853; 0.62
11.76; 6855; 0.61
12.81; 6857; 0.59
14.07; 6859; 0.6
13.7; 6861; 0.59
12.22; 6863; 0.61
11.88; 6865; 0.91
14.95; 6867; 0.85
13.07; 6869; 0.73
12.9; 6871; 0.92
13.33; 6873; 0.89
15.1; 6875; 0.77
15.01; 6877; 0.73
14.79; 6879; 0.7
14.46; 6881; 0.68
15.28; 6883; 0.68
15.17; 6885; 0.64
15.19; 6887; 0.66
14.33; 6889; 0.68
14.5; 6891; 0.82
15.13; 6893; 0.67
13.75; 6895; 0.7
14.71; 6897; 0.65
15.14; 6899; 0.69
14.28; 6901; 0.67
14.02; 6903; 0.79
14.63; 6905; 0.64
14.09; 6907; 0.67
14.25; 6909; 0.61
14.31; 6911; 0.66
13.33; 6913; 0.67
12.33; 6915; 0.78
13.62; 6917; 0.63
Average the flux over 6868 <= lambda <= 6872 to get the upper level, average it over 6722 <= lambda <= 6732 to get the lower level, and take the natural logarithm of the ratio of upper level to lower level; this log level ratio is 0.10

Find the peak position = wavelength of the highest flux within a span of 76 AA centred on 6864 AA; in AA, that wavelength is 6883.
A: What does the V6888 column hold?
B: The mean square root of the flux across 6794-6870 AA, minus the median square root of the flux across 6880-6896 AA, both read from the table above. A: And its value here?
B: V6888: -0.17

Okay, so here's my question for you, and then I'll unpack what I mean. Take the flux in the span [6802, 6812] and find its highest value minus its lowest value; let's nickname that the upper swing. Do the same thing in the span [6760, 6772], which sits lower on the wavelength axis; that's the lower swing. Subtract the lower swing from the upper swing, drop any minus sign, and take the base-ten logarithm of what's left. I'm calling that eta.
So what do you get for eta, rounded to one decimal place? -0.1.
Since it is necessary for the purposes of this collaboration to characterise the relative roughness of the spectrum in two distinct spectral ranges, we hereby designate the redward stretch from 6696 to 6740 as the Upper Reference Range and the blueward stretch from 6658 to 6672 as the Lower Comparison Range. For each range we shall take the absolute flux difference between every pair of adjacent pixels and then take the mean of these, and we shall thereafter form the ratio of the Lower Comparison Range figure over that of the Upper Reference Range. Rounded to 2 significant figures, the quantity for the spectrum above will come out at 1.0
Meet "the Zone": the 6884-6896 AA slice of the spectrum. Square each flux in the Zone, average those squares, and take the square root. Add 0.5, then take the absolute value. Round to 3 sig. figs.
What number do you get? 15.2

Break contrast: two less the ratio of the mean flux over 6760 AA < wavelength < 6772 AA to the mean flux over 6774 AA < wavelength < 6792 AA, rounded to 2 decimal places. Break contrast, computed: 1.00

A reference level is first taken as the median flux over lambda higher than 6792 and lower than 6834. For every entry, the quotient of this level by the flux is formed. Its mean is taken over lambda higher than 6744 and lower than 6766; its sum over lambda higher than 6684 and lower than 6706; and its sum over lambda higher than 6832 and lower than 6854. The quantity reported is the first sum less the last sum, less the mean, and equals -1.23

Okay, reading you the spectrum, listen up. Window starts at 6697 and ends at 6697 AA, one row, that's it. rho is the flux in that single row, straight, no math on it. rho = 13.21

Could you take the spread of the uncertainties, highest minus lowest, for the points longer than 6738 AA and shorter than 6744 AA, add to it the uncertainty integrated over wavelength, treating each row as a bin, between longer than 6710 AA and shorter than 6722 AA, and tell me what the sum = 7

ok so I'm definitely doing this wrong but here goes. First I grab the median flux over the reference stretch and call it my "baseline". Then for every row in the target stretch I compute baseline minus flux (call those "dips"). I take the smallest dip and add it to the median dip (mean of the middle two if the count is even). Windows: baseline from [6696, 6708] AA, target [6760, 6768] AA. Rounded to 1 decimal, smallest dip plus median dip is -1.6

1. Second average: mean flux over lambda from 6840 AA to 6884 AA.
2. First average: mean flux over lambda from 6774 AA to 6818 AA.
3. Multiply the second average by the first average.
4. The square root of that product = 13.7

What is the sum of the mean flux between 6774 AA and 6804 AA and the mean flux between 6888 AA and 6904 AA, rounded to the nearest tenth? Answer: 28.0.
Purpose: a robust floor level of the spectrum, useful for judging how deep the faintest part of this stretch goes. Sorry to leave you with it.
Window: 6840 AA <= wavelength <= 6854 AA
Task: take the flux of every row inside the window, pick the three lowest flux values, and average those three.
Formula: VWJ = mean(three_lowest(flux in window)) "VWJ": 13.0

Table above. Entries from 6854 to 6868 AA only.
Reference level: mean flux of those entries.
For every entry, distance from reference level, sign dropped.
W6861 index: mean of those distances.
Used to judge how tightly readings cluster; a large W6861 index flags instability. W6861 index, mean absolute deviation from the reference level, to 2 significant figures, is 1.0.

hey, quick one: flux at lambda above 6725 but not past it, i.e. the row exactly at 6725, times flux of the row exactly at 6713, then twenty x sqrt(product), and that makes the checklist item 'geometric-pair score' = 256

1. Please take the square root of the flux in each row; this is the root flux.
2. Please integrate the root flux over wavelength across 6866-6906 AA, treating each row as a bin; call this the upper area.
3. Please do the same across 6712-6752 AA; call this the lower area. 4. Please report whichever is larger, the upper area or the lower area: 152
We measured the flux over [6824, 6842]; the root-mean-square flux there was 13.8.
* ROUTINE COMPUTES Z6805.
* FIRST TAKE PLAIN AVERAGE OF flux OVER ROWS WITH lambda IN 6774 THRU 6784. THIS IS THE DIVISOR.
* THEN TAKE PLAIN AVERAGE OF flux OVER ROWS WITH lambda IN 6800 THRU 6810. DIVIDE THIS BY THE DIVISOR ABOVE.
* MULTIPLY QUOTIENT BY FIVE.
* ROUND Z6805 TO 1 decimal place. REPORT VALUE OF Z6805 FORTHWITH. 4.9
